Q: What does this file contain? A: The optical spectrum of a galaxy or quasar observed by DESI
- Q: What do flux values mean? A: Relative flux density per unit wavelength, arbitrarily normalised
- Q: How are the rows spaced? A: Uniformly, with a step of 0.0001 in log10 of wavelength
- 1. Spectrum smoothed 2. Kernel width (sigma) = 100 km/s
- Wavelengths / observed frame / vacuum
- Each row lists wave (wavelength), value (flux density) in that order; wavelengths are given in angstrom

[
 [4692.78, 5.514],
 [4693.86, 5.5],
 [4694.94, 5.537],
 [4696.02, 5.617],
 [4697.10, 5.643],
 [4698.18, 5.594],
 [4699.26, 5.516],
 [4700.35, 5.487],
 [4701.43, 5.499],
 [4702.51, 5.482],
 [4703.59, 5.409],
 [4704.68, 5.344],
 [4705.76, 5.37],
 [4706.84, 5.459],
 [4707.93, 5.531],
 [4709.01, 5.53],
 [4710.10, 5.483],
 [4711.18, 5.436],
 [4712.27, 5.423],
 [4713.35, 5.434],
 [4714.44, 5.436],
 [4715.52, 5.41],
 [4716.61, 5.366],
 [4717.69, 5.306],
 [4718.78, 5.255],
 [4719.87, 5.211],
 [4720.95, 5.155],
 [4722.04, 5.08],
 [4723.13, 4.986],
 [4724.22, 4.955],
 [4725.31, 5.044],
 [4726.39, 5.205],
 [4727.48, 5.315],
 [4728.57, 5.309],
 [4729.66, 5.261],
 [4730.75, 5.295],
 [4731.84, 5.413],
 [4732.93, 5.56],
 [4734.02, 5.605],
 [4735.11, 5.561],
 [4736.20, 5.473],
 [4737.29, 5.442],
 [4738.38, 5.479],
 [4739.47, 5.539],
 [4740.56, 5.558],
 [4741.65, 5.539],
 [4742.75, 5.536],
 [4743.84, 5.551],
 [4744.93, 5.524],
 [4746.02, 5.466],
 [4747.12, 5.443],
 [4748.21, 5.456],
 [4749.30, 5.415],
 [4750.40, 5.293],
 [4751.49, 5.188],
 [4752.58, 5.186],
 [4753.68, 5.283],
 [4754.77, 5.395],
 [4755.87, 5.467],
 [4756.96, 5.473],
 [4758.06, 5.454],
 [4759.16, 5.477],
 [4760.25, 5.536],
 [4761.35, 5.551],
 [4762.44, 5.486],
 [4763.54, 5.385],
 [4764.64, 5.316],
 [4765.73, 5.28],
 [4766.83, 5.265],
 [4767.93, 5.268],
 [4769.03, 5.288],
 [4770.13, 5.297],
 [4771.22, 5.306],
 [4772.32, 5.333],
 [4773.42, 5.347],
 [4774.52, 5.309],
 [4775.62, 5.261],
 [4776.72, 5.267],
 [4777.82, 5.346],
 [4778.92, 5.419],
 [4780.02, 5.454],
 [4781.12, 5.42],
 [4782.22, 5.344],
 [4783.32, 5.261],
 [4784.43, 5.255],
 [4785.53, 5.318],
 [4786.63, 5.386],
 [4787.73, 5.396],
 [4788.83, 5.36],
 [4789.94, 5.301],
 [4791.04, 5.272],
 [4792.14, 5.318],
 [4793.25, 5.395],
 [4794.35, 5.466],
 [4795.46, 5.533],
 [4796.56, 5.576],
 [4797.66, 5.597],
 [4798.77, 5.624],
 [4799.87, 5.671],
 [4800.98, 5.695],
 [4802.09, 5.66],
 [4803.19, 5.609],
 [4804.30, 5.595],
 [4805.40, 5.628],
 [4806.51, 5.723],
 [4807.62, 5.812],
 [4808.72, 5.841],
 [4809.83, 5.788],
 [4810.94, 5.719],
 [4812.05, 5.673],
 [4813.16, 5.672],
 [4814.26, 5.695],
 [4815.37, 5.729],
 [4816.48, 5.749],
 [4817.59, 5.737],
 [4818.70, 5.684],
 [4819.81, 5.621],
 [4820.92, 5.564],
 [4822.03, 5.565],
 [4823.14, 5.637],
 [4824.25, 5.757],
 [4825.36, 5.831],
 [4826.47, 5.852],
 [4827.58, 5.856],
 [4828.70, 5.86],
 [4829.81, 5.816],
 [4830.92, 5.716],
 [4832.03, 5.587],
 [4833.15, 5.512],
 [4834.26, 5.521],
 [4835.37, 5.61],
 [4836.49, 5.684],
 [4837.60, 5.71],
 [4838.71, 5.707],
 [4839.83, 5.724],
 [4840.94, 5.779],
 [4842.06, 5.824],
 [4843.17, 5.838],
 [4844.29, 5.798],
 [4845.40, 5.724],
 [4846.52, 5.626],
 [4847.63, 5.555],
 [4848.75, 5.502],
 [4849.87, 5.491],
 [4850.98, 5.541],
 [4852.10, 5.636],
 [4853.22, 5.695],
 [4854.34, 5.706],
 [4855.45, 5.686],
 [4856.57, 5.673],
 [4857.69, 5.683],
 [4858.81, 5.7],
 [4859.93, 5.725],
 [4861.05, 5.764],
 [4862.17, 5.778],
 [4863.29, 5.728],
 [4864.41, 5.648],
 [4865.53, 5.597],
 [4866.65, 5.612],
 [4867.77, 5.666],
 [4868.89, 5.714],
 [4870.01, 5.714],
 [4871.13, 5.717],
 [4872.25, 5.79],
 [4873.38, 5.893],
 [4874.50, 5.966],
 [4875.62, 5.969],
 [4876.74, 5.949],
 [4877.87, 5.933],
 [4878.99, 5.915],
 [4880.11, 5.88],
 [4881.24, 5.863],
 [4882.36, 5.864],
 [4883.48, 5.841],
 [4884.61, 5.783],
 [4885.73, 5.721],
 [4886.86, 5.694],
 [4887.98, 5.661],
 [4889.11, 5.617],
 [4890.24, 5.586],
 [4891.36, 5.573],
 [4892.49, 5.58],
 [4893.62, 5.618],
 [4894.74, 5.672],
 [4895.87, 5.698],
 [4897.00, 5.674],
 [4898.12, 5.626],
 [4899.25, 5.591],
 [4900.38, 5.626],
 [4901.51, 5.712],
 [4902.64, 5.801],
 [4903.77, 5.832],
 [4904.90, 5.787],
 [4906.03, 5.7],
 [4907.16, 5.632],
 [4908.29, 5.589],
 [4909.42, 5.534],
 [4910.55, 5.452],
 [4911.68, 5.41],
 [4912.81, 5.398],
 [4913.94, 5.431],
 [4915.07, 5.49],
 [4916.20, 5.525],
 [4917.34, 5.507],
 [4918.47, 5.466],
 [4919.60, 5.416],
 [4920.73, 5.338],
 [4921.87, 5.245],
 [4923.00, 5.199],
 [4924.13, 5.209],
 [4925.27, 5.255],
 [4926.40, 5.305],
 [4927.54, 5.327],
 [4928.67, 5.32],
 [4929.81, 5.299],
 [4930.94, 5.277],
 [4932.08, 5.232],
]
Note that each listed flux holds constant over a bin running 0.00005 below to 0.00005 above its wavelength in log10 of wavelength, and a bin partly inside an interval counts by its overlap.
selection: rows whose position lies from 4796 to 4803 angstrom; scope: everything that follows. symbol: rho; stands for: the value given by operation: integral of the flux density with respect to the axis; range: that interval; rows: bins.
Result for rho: 39.5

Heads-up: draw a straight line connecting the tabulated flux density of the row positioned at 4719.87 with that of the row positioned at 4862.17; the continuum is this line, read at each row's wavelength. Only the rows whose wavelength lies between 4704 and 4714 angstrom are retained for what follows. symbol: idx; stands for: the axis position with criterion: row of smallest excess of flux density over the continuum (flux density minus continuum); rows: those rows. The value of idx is 4704.68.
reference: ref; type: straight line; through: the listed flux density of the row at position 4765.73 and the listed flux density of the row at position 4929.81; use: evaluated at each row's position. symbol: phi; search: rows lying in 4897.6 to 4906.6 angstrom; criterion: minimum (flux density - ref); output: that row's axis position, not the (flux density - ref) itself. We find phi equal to 4899.25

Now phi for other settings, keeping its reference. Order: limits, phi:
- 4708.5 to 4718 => 4717.69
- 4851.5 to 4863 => 4852.10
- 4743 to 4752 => 4751.49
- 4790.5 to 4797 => 4791.04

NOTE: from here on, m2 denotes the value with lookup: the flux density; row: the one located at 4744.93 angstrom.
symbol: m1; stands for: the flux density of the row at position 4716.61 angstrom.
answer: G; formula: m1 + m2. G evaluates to 10.9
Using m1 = 5.366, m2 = 5.524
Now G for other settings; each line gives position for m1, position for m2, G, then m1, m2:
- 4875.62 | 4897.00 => 11.6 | 5.969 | 5.674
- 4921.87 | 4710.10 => 10.7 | 5.245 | 5.483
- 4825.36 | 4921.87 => 11.1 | 5.831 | 5.245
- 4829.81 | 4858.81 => 11.5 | 5.816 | 5.7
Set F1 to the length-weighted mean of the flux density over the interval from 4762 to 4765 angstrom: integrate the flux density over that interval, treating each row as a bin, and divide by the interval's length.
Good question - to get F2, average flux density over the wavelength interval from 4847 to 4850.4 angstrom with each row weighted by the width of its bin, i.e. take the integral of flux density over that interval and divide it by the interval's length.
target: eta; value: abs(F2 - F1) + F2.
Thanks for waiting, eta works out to 5.65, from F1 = 5.39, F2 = 5.52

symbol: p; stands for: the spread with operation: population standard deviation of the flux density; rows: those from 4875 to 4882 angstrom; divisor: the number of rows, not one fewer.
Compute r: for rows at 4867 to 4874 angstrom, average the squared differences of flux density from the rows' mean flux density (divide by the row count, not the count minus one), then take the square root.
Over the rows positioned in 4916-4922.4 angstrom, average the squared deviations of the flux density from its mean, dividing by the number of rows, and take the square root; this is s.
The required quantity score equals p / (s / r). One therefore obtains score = 0.03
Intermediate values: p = 0.04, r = 0.074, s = 0.10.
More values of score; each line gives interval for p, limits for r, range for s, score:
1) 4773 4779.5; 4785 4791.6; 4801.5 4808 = 0.03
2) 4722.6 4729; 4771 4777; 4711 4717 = 0.19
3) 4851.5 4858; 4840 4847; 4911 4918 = 0.03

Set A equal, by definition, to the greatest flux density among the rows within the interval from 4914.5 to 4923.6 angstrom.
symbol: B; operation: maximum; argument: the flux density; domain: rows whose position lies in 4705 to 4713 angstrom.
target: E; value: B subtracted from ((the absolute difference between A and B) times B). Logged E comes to -5.5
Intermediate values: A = 5.525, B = 5.531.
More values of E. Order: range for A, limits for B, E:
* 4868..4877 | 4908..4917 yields -3.5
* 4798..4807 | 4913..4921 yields -4.4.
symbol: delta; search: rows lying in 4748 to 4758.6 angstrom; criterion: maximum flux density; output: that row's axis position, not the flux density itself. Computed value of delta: 4756.96 angstrom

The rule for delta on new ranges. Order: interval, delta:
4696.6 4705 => 4697.10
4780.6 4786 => 4781.12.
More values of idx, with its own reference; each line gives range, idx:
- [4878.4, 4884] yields 4883.48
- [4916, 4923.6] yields 4923.00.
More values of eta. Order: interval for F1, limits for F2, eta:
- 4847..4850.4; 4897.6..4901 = 5.70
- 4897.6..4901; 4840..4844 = 6.00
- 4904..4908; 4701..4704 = 5.71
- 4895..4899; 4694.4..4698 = 5.66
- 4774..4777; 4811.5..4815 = 6.10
